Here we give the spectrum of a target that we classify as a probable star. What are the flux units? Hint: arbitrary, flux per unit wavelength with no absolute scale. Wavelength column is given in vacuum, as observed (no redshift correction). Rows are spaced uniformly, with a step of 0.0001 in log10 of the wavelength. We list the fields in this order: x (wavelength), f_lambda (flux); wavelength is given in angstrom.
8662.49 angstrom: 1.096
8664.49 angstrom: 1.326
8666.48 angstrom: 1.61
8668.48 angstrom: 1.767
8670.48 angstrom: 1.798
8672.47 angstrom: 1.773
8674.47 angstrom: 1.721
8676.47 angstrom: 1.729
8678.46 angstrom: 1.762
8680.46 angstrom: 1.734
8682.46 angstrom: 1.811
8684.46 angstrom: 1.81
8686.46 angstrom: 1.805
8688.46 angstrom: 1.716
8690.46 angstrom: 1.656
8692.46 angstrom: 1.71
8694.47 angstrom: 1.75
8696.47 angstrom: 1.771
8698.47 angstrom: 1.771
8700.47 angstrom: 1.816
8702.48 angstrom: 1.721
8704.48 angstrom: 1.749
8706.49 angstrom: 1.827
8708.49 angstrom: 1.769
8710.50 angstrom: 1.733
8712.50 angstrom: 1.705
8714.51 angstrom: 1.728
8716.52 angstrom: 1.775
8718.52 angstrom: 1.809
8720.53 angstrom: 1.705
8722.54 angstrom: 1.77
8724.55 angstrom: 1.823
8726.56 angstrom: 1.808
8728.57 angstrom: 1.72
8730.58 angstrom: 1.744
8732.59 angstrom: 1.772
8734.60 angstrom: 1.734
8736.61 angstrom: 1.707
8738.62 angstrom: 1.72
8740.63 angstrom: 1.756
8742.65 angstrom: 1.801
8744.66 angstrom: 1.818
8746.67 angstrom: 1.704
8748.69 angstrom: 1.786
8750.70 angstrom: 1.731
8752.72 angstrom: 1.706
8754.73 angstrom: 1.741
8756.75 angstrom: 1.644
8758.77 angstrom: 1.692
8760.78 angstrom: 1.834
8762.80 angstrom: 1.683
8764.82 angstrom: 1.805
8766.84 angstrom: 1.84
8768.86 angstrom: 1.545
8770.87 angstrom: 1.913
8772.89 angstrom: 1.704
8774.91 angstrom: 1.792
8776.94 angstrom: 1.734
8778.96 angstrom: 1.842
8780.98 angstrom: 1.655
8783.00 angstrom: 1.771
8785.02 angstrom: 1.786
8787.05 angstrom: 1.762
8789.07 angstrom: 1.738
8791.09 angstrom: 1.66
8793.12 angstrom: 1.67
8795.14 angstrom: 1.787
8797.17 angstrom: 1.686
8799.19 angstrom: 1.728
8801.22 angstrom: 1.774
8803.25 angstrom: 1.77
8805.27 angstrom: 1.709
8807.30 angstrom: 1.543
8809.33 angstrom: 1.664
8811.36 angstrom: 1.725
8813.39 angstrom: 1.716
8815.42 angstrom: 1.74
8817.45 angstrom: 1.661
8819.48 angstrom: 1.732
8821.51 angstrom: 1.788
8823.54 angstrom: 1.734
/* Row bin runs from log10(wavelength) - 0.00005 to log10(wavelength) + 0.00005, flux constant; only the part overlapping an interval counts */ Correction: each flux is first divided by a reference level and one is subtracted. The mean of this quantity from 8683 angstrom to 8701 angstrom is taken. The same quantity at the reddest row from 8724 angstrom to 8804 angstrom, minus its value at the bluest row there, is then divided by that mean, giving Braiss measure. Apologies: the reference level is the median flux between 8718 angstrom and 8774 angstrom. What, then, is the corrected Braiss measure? -4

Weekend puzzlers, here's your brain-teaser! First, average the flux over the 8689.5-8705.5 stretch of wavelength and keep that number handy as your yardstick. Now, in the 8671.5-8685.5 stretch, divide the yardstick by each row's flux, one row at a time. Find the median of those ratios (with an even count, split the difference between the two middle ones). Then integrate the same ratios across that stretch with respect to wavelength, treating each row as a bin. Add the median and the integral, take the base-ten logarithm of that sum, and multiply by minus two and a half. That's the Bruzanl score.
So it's -2.93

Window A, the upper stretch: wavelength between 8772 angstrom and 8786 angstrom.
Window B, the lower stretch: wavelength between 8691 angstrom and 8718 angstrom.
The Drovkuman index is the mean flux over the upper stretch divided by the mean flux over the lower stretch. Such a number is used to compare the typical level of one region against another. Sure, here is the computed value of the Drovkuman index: 1.00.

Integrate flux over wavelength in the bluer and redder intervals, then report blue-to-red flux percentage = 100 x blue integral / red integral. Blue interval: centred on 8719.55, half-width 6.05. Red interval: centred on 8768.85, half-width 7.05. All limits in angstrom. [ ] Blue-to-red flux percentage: 86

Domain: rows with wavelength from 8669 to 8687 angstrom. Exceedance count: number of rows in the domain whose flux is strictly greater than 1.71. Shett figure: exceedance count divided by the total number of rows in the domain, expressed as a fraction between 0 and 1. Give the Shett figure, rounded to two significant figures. 1.0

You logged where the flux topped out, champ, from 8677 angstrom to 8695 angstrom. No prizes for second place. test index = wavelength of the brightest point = 8682.46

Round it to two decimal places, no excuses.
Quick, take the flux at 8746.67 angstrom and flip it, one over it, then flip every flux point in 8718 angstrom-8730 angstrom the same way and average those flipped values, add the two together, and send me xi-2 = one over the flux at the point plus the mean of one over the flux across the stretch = 1.15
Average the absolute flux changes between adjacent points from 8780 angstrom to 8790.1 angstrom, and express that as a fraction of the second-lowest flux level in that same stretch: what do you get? 0.026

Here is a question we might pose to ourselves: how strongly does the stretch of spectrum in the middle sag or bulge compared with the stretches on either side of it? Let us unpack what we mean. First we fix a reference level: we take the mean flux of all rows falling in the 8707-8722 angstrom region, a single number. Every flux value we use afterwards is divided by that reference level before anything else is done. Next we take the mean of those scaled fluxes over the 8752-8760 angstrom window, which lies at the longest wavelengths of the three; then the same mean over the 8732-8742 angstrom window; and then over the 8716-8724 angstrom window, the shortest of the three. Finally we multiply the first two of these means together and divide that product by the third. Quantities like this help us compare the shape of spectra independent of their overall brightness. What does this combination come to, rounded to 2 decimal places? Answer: 0.96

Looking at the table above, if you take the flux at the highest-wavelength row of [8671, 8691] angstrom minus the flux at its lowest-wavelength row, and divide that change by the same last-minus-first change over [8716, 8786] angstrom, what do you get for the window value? -10.6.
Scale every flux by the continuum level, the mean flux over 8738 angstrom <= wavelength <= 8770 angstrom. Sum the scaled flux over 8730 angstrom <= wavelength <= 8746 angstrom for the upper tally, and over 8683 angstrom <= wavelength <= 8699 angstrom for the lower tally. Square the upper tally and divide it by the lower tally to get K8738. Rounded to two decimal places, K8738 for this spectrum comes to 8.12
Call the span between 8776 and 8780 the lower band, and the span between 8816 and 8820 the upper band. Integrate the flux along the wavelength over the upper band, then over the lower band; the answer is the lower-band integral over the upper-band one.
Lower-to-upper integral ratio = 1.05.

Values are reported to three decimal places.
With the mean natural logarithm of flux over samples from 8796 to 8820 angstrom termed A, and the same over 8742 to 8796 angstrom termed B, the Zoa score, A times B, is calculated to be 0.296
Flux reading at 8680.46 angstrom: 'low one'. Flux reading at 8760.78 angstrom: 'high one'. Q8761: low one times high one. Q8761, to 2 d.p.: 3.18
